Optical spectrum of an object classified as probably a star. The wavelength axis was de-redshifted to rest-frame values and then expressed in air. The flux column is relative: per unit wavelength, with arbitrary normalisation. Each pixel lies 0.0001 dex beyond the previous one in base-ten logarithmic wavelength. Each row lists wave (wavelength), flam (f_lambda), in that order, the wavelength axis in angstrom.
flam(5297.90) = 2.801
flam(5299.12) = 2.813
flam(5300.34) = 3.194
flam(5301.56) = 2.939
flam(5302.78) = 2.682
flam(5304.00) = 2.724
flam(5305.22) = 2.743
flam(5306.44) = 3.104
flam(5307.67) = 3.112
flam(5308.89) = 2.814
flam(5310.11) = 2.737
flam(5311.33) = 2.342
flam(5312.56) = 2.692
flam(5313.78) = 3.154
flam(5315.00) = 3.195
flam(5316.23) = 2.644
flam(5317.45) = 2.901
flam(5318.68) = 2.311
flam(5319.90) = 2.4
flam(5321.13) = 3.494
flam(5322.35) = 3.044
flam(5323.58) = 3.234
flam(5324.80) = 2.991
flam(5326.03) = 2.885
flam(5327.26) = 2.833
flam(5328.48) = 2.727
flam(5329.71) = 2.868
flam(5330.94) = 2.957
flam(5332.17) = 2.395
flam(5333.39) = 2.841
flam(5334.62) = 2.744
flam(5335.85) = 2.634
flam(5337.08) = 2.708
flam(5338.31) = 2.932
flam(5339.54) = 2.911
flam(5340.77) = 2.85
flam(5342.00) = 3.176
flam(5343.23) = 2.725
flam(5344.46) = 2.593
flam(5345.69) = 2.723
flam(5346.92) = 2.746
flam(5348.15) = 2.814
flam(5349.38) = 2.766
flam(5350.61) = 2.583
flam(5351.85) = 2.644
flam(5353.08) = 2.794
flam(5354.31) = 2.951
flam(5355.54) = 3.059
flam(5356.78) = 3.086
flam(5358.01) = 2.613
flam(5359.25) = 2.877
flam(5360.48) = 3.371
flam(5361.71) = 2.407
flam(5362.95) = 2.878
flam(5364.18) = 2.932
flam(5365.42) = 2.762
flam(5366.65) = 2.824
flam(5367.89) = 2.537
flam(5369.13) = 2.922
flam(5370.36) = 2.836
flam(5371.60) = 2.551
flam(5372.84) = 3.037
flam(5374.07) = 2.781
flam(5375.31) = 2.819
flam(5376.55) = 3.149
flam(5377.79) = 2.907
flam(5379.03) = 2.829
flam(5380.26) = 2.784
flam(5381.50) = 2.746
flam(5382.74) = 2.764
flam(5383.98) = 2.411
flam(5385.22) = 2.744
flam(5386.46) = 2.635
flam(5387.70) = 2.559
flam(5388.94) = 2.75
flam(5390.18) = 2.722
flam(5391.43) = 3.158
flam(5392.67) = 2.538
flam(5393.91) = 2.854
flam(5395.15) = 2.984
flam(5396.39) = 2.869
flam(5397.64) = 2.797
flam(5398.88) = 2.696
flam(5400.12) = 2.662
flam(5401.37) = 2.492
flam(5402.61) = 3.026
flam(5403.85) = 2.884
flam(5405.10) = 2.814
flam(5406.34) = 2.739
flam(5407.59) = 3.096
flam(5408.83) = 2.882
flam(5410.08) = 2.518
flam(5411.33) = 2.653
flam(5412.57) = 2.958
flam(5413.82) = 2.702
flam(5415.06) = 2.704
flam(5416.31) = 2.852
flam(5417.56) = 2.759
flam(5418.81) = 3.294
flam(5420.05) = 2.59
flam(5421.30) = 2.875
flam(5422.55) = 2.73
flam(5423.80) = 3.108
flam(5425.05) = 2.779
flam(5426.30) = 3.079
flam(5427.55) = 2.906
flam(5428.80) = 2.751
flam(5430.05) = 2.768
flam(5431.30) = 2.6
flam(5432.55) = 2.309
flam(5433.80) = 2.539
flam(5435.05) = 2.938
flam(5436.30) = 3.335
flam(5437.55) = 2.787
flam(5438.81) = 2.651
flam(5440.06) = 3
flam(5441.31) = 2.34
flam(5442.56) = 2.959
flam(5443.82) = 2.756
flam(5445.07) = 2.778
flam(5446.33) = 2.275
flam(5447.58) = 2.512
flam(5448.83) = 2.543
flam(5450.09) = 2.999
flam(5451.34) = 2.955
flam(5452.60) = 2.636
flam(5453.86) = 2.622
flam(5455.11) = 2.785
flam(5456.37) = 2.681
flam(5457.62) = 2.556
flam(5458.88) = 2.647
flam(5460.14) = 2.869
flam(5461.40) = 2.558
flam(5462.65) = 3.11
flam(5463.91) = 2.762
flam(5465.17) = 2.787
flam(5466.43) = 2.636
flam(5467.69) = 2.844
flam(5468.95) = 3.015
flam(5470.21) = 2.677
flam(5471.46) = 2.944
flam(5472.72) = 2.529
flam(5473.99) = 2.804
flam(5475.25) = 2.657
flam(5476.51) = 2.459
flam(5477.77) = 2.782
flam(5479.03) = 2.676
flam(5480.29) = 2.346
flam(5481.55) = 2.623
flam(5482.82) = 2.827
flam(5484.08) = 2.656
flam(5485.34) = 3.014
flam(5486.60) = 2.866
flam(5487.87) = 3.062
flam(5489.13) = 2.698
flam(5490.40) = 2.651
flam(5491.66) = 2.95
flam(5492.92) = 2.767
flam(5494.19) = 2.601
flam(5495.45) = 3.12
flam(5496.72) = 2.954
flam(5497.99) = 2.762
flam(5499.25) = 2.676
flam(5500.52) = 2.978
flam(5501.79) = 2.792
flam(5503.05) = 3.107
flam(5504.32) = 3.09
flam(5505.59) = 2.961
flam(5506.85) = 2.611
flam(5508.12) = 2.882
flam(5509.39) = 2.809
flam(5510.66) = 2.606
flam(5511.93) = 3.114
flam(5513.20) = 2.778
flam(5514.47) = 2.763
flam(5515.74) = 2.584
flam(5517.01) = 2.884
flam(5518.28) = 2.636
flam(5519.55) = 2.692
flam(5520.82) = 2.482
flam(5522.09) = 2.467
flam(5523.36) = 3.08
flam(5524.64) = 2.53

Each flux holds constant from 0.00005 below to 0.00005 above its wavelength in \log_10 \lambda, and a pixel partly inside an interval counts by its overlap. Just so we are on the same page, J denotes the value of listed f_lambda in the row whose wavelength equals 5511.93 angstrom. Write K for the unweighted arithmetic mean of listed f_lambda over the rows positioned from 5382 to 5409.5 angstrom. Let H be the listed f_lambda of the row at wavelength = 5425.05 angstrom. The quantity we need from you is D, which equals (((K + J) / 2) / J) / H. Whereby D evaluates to 0.34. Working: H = 2.779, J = 3.114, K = 2.78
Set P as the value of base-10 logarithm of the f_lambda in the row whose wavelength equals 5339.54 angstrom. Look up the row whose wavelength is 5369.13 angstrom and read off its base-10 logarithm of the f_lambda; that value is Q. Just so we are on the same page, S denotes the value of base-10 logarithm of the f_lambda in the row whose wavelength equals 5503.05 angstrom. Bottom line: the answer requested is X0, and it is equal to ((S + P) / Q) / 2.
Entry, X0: 1.03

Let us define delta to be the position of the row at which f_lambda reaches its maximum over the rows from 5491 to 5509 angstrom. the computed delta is 5495.45 angstrom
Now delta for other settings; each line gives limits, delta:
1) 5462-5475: 5462.65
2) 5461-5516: 5495.45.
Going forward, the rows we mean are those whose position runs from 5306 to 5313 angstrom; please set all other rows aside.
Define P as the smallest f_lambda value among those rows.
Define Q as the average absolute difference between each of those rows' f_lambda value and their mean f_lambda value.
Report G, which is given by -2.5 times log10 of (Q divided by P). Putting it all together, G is 2.62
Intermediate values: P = 2.342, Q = 0.21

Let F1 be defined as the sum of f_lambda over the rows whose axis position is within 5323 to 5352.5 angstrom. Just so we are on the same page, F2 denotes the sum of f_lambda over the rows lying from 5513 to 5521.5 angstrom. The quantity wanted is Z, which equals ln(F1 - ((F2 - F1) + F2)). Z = 4.6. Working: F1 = 67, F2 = 19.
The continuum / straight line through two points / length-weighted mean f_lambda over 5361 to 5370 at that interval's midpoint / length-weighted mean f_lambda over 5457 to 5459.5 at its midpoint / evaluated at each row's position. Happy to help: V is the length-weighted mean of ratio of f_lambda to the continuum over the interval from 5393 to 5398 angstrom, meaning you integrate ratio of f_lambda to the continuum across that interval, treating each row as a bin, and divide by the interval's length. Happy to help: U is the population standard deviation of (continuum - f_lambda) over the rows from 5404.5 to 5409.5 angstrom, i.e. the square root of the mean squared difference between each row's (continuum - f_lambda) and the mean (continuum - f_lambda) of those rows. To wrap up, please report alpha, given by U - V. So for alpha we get -0.921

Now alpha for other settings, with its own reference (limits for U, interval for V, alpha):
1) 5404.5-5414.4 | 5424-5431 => -0.908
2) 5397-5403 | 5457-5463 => -0.876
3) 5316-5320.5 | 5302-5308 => -0.770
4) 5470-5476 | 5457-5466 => -0.921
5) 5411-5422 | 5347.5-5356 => -0.803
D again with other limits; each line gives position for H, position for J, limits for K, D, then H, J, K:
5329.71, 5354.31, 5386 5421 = 0.34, 2.868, 2.951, 2.79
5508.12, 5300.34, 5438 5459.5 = 0.32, 2.882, 3.194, 2.69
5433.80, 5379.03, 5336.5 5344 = 0.40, 2.539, 2.829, 2.88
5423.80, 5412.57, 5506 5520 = 0.31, 3.108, 2.958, 2.76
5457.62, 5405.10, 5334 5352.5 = 0.39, 2.556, 2.814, 2.77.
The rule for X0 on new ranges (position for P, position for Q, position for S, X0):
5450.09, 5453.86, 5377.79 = 1.12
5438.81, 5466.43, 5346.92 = 1.02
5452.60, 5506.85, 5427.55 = 1.06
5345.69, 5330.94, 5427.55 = 0.95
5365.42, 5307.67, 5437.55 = 0.90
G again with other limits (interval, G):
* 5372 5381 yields 3.49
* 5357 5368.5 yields 2.72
